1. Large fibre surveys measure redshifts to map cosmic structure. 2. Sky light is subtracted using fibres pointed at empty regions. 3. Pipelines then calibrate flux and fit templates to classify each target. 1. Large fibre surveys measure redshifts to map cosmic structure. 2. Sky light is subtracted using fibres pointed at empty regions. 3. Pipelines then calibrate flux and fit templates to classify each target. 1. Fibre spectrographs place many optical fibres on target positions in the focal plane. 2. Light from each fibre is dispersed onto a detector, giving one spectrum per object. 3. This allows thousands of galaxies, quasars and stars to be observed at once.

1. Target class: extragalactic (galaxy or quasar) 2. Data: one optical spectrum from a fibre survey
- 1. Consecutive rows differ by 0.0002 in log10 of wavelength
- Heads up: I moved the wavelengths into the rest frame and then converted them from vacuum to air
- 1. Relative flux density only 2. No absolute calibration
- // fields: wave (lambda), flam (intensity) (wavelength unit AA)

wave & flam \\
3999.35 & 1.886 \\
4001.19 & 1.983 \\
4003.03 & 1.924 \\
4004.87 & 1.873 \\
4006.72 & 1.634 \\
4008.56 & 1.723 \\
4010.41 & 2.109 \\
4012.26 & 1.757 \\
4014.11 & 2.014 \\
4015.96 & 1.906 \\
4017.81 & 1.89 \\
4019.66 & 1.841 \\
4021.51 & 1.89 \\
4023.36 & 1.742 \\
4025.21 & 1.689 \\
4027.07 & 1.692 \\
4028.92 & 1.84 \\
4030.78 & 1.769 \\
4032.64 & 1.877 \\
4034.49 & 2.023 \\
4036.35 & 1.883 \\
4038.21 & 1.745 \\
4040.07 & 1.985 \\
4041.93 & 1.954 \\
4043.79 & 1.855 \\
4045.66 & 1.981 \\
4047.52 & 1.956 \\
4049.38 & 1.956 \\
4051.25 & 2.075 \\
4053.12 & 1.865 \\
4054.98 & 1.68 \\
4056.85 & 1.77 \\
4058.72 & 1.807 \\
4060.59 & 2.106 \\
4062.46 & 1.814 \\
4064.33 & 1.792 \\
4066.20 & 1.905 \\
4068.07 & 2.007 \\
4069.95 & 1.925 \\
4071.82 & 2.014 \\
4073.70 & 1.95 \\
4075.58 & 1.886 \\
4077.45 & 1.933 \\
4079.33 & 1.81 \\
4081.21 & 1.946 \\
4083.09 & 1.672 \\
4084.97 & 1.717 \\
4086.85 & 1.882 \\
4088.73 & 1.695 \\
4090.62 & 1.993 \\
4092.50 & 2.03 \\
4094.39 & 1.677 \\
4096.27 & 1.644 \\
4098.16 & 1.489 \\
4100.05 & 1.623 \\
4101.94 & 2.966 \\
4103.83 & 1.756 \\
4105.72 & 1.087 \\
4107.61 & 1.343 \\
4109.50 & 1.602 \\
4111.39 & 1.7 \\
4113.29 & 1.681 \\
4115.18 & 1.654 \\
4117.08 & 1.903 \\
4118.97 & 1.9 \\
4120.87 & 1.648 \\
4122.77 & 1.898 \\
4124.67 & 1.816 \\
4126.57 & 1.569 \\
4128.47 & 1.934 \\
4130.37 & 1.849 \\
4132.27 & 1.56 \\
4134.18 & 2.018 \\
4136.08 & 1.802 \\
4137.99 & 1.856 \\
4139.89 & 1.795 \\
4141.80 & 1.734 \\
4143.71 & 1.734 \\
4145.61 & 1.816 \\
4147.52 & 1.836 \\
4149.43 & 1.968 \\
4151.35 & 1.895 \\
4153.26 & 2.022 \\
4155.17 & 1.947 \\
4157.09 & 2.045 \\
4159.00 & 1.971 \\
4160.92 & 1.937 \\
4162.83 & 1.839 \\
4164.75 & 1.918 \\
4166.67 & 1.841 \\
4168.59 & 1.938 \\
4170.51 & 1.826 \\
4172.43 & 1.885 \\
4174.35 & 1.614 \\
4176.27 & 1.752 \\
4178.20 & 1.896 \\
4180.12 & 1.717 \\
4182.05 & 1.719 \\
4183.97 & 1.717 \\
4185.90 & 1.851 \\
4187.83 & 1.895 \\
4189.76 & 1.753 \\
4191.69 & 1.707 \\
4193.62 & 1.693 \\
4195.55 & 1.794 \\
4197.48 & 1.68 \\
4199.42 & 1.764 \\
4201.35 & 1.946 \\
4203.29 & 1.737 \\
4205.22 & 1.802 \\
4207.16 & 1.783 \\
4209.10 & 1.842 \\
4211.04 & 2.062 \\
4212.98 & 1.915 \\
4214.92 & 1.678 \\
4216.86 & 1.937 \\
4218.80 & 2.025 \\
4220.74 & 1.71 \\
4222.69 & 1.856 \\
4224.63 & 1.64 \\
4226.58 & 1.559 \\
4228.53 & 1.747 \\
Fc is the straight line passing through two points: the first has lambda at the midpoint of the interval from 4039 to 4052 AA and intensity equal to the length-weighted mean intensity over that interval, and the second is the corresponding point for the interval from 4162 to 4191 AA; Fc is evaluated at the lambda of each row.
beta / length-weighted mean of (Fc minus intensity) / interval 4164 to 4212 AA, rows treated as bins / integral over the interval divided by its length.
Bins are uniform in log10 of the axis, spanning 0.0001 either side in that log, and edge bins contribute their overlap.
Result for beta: -0.01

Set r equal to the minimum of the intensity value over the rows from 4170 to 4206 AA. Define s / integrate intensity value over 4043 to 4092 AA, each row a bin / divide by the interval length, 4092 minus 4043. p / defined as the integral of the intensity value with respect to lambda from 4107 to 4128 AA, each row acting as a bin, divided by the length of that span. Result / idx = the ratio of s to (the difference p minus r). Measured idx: 19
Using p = 1.71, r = 1.614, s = 1.89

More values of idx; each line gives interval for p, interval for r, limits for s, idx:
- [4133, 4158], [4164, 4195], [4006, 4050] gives 7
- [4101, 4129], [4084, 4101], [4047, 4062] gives 7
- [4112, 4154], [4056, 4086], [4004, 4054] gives 13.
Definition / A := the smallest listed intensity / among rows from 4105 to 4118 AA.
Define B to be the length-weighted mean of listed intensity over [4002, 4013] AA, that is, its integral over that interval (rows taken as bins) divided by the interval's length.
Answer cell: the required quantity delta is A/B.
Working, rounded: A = 1.087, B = 1.840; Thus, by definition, 0.59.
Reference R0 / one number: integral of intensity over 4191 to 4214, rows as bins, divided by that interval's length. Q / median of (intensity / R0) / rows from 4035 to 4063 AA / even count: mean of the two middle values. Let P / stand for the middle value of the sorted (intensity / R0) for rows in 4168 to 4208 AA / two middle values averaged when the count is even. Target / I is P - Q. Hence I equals -0.07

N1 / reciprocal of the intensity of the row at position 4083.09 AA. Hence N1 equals 0.60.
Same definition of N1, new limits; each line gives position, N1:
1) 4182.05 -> 0.58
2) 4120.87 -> 0.61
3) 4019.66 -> 0.54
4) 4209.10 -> 0.54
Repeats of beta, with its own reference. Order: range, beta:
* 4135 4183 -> -0.02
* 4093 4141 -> 0.13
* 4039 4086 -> 0.05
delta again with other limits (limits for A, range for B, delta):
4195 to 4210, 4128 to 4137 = 0.92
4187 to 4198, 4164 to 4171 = 0.89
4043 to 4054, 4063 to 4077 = 0.96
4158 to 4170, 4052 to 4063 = 1.00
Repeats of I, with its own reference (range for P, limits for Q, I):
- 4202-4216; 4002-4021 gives -0.04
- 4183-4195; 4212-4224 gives -0.08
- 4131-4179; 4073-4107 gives 0.04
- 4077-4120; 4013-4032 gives -0.08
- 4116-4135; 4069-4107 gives 0.02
